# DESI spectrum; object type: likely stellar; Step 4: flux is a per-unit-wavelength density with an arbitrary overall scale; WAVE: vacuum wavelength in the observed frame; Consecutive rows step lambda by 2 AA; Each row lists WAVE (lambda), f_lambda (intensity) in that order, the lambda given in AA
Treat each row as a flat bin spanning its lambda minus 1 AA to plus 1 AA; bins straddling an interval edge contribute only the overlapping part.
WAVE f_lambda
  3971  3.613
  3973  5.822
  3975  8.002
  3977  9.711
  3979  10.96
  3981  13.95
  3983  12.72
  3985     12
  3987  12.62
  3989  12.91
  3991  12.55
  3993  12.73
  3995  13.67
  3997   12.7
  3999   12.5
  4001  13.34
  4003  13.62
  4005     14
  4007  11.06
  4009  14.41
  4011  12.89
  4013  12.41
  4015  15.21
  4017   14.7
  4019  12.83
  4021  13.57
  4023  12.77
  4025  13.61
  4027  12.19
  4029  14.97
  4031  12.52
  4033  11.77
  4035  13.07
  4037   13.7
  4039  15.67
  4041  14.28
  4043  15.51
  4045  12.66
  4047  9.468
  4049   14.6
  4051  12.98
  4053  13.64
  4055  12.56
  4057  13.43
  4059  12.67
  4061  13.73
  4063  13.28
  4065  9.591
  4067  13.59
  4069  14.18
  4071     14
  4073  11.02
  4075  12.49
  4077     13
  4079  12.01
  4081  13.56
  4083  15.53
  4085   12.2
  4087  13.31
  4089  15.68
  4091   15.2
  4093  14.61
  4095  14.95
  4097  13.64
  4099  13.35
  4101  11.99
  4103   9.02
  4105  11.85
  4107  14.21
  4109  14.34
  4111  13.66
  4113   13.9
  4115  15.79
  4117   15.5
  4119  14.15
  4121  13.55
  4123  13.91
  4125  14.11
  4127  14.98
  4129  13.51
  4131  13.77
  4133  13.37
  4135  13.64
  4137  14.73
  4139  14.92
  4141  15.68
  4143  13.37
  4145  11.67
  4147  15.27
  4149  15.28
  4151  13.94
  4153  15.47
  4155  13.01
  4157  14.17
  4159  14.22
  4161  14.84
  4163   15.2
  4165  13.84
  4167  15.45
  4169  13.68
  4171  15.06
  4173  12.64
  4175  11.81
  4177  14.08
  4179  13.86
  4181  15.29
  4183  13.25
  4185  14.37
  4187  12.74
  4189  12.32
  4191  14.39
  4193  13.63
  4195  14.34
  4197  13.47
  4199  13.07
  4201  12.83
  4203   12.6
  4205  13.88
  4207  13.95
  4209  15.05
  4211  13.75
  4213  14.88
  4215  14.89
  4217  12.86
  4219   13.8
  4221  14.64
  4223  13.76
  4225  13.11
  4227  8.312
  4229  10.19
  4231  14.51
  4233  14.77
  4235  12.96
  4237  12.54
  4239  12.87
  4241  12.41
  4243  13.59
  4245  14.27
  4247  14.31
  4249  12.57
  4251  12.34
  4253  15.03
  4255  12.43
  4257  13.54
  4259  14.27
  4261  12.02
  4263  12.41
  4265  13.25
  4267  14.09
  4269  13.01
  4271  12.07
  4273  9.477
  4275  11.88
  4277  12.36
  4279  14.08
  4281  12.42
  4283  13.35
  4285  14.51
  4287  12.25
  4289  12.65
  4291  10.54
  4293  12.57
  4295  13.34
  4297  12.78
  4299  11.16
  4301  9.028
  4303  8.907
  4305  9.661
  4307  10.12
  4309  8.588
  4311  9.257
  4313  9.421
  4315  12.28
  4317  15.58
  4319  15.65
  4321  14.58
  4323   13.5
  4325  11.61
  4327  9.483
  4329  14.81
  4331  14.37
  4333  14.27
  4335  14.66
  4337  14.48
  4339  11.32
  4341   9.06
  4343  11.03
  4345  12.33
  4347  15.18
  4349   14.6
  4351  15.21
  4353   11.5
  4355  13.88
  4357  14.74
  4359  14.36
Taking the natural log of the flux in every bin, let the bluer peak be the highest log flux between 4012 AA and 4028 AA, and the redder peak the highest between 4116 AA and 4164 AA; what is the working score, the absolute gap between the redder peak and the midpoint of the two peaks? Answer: 0.0152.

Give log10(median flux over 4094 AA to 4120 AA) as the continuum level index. 1.14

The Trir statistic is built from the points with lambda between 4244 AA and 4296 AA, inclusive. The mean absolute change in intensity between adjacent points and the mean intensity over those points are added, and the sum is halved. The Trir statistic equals 7.1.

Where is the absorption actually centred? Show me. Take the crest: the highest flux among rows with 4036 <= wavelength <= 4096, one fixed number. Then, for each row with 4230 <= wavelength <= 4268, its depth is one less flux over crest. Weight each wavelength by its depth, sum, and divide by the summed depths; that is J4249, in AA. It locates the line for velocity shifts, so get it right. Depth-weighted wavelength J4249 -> 4249.7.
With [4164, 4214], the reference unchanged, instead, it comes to 4189.1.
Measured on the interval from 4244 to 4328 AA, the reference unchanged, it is 4290.5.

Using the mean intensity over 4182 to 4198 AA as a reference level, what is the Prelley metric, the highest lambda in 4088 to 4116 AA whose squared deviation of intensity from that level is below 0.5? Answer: 4113 AA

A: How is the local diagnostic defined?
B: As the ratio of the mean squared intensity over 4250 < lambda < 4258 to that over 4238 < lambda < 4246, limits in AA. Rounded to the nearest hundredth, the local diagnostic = 1.01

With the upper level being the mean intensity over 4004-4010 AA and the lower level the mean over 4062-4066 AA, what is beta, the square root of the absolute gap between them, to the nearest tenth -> 1.3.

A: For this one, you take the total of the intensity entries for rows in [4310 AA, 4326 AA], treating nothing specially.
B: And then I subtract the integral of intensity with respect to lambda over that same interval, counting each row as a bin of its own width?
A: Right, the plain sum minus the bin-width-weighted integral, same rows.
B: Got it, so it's -102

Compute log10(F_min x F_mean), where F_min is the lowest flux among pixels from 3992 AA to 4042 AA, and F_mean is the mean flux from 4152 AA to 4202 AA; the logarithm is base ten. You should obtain 2.19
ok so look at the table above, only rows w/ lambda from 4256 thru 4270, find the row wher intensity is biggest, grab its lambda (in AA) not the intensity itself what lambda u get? 4259 AA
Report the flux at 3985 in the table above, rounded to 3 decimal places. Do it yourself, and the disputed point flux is 12.000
